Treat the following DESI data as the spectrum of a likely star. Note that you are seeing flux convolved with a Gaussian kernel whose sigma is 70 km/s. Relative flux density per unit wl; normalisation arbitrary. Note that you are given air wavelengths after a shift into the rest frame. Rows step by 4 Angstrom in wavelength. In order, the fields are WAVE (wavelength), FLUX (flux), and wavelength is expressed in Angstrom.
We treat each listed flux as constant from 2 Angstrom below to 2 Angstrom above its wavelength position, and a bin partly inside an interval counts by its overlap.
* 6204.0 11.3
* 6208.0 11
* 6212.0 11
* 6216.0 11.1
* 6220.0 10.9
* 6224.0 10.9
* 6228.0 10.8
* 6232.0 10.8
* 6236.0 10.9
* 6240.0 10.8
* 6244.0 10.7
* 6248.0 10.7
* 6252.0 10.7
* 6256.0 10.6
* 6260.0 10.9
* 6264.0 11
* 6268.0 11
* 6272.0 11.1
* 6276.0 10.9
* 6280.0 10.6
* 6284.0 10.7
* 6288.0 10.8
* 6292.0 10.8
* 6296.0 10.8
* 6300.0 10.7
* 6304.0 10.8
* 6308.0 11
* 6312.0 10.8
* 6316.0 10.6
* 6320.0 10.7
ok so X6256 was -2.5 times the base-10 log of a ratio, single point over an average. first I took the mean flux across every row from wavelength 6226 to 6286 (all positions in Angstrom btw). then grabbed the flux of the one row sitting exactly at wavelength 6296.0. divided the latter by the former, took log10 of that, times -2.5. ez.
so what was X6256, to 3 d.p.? 0.001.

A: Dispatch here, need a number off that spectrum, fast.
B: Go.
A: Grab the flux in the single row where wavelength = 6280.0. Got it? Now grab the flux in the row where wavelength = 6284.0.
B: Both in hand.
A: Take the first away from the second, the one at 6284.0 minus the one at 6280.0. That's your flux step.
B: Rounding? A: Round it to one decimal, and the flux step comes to 0.1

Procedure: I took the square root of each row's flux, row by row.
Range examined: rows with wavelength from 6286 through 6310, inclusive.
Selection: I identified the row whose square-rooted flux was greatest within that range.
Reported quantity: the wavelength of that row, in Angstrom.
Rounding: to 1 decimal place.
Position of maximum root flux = 6308.0 Angstrom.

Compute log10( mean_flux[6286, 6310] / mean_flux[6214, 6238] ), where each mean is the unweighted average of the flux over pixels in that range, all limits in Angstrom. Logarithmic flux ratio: -0.0033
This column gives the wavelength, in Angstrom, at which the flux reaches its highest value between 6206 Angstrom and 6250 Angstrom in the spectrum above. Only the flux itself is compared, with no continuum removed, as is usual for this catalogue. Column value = 6216.0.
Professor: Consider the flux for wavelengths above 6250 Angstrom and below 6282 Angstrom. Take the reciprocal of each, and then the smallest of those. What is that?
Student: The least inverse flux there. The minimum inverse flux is 0.0901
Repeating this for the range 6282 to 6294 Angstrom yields 0.0926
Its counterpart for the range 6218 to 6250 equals 0.0917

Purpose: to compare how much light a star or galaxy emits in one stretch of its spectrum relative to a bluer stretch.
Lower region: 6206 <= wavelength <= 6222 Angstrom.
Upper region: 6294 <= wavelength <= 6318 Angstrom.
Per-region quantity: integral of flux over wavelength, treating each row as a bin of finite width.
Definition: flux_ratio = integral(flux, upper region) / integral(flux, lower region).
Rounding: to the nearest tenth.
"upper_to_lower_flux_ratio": 1.5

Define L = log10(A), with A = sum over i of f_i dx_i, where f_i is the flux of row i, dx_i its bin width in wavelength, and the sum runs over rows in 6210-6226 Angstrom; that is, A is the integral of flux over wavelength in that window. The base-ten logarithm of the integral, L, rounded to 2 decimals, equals 2.24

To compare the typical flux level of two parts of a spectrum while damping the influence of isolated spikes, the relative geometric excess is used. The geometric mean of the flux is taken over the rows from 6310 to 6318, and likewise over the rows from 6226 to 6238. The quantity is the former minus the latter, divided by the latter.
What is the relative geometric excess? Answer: -0.0123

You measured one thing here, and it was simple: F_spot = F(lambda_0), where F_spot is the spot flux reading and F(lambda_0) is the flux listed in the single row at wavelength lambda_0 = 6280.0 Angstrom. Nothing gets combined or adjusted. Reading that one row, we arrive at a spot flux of 10.6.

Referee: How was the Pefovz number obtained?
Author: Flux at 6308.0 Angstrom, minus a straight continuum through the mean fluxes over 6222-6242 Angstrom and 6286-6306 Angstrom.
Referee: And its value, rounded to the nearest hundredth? 0.23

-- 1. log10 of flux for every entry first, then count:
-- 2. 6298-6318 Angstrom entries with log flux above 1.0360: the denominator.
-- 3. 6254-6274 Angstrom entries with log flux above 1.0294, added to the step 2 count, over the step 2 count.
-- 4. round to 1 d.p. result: 5.0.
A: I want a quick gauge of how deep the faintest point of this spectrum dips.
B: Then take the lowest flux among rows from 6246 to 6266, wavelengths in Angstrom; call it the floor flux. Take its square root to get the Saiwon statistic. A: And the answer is 3.26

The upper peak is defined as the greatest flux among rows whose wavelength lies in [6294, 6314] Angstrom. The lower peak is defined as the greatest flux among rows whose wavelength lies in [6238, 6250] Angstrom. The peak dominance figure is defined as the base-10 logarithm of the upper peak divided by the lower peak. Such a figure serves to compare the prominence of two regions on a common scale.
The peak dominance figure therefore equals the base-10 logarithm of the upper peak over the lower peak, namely 0.0080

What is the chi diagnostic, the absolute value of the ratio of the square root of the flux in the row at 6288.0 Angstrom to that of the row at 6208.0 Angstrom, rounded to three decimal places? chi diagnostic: 0.991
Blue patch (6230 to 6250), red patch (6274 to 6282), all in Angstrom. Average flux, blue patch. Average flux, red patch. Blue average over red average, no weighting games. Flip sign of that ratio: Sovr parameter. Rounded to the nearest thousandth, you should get -1.003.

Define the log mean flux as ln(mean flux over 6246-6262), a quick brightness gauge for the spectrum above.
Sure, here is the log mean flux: 2.373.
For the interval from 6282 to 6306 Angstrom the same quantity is 2.376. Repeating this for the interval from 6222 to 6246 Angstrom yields 2.381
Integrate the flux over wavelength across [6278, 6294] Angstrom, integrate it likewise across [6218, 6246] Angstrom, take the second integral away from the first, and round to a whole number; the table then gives -132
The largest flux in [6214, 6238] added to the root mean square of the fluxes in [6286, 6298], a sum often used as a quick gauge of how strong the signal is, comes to 21.9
